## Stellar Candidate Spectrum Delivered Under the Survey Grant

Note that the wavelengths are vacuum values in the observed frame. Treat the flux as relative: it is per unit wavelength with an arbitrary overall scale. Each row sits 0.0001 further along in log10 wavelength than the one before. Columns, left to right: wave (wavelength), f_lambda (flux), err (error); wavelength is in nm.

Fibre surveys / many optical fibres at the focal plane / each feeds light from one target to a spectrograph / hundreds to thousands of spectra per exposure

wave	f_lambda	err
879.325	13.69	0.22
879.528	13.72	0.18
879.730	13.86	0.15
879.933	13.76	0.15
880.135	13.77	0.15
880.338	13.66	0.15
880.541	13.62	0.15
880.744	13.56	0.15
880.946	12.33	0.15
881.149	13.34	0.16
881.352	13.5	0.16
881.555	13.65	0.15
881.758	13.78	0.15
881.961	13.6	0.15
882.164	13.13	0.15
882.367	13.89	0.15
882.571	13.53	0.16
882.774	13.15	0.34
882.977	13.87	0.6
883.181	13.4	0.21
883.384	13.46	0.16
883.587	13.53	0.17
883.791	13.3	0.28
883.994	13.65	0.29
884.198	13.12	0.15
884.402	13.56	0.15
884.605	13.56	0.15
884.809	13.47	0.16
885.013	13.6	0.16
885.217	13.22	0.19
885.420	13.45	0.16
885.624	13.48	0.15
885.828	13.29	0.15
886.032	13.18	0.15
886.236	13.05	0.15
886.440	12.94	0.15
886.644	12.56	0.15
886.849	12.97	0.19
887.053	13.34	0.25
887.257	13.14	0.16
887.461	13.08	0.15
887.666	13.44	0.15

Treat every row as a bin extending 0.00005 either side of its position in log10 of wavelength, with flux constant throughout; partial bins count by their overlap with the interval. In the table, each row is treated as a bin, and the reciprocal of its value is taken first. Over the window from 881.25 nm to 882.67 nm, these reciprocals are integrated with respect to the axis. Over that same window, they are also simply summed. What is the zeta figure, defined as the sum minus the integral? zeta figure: 0.411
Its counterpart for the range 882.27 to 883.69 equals 0.412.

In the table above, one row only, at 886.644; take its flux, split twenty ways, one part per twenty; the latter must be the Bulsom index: 0.628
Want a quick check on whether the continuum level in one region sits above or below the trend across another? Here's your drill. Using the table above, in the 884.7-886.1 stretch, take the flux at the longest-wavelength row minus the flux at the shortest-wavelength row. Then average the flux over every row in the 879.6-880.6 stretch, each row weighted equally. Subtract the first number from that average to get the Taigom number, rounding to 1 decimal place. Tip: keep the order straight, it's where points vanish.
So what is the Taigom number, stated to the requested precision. 14.0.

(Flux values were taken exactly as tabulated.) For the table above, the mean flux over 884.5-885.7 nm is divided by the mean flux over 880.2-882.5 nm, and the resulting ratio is 1.00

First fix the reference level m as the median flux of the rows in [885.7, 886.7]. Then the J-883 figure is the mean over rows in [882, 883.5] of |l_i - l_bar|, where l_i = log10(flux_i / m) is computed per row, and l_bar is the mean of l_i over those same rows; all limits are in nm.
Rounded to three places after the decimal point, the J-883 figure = 0.008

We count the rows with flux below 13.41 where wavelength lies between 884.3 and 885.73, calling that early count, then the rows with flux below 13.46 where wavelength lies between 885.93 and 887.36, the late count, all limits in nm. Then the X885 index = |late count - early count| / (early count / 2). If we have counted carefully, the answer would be 12.0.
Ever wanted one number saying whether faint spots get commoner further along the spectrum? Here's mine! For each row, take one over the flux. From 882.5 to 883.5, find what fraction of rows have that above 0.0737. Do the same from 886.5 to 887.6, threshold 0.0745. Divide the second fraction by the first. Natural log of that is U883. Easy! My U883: 0.22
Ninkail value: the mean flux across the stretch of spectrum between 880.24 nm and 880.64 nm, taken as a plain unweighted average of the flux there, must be 13.6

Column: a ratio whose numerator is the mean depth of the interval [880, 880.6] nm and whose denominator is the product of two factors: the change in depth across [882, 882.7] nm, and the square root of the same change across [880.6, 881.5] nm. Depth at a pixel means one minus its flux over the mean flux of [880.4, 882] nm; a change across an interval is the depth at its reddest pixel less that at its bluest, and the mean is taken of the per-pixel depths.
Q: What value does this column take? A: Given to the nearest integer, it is 10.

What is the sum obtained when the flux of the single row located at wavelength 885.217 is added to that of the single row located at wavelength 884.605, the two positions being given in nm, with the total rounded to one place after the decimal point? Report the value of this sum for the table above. 26.8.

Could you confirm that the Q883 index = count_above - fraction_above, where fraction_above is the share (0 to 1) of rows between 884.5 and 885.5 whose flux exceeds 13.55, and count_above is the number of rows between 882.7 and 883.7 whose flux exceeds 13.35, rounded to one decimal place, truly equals 3.6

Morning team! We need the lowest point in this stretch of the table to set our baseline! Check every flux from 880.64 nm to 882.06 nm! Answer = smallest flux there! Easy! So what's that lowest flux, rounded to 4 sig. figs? 12.33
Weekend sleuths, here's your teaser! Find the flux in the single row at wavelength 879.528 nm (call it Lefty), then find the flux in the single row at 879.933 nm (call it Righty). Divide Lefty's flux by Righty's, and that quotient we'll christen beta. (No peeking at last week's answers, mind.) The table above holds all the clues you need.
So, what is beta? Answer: 1.00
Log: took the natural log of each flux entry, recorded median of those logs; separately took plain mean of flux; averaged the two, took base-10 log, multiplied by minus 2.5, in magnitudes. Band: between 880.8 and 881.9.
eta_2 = -2.25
